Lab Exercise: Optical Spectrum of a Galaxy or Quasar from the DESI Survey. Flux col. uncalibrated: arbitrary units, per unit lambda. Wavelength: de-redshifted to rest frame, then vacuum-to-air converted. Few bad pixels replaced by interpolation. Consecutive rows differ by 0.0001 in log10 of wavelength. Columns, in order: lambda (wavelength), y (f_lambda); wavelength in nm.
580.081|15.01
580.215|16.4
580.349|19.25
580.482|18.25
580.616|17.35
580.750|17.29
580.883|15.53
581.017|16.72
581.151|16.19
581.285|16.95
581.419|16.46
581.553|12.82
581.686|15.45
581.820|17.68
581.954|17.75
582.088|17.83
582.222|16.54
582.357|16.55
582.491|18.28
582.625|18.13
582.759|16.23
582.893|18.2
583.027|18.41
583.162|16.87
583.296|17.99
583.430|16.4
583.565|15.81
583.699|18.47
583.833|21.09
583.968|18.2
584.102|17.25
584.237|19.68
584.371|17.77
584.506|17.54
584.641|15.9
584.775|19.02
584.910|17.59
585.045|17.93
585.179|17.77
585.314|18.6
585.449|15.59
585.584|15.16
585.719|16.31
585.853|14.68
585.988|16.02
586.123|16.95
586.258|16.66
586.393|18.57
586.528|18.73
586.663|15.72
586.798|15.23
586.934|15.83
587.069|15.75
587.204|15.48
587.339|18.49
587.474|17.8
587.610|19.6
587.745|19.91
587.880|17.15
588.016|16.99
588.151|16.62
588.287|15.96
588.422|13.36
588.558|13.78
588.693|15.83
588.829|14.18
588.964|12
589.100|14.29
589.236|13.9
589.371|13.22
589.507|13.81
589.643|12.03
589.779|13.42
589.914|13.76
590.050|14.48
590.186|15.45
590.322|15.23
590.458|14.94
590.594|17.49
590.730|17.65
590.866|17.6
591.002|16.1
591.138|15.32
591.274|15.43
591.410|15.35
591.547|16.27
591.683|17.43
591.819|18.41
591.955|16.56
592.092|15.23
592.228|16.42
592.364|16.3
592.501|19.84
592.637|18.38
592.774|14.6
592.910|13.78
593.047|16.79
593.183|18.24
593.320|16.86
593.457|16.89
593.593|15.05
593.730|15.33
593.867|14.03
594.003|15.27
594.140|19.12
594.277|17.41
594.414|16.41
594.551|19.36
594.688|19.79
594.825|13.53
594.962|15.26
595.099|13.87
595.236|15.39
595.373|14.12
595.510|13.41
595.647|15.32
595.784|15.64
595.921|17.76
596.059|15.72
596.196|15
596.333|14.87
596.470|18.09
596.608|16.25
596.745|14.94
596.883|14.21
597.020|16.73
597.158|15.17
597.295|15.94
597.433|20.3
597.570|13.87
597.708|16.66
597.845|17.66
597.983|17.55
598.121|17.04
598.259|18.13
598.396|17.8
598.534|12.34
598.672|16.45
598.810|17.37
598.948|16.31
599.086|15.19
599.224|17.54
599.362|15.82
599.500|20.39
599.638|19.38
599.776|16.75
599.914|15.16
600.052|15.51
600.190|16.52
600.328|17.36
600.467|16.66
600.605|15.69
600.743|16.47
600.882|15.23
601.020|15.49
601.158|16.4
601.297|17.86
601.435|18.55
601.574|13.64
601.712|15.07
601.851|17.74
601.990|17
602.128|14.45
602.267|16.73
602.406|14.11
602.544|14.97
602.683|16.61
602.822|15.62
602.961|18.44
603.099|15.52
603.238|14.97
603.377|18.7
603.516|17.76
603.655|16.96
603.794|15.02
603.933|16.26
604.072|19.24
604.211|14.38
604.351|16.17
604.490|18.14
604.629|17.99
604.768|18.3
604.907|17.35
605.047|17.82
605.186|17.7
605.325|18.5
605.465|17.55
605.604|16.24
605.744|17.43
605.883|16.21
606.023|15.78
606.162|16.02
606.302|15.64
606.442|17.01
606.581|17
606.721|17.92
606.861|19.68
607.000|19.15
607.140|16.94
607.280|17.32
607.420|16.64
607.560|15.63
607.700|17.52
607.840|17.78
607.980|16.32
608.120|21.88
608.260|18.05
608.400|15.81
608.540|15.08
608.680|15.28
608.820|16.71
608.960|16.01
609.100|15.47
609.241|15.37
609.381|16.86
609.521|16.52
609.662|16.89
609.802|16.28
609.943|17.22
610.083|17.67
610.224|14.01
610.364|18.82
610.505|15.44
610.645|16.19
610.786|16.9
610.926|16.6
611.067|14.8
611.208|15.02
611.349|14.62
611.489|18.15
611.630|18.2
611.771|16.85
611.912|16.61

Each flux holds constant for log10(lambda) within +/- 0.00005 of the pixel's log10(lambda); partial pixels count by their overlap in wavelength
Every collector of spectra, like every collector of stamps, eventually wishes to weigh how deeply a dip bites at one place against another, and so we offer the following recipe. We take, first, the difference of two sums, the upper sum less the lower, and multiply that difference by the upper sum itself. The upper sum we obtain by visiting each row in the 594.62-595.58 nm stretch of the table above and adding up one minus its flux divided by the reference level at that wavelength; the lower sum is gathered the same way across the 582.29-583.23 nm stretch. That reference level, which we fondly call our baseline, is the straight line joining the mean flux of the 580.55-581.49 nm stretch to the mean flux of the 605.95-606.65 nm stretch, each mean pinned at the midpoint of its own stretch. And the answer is 0.58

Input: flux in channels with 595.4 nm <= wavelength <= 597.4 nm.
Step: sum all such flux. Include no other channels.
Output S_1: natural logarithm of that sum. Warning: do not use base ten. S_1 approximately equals 5.389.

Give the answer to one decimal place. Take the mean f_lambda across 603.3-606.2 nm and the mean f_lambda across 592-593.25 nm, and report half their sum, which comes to 16.9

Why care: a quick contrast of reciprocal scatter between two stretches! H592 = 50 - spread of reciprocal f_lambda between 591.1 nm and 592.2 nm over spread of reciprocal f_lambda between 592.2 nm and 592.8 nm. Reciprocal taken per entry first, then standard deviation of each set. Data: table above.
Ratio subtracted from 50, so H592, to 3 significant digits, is 49.4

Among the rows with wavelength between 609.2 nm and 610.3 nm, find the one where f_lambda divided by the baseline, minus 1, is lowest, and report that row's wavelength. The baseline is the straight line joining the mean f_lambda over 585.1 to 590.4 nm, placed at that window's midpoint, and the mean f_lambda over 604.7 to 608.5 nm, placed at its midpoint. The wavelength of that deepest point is 610.224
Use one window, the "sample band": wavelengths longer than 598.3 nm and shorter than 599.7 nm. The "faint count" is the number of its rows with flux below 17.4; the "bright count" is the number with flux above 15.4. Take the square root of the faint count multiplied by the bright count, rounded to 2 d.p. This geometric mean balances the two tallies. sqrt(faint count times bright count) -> 6.93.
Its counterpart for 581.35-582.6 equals 6.32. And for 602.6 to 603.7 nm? 5.92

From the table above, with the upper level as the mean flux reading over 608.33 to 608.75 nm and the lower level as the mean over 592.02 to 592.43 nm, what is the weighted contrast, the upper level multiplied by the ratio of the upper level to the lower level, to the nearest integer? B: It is 15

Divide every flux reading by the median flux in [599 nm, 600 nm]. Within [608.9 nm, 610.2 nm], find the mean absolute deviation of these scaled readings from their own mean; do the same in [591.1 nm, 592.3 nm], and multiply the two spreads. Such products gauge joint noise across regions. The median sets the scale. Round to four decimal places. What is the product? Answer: 0.0018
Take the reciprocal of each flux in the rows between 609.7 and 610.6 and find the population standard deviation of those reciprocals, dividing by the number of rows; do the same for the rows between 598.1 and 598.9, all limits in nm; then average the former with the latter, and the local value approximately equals 0.0074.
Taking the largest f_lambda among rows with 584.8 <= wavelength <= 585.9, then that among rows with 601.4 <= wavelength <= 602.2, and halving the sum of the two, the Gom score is 18.6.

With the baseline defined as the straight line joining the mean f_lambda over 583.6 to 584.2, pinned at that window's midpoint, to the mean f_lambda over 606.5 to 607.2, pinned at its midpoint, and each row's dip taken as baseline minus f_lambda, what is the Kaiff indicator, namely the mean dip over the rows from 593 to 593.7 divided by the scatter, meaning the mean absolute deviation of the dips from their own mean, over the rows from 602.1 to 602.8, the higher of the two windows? 1.7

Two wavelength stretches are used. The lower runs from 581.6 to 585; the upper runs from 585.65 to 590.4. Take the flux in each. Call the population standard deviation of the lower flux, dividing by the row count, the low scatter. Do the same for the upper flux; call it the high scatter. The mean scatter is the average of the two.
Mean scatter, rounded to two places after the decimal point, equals 1.61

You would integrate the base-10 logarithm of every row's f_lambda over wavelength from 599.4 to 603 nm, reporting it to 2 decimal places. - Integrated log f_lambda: 4.37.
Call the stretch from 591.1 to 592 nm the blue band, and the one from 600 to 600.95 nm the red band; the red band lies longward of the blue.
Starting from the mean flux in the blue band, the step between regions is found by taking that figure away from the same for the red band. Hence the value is -0.2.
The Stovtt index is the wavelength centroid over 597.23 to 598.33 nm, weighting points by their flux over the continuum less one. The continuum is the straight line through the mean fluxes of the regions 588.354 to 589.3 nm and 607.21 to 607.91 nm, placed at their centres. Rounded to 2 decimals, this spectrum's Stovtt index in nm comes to 597.82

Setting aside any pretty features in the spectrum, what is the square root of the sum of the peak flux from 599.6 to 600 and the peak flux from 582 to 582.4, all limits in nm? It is 6.10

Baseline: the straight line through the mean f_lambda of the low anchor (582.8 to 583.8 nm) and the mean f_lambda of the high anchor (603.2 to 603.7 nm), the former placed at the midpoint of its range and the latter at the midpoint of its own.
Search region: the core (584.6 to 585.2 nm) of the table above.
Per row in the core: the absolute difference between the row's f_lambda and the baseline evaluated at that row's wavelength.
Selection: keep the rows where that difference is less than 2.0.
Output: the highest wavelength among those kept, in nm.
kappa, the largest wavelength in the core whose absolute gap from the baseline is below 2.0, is 585.179 nm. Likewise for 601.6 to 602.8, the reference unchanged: 602.683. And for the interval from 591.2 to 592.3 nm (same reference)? 592.228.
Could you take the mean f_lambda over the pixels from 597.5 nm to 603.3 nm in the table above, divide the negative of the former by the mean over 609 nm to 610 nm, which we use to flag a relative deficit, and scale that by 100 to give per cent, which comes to -100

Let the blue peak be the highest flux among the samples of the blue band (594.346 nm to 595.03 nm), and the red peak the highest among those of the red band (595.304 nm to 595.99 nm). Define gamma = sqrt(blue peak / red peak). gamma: 1.06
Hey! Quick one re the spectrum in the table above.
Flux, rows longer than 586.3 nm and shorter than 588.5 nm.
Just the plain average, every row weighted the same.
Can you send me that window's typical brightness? 16.9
